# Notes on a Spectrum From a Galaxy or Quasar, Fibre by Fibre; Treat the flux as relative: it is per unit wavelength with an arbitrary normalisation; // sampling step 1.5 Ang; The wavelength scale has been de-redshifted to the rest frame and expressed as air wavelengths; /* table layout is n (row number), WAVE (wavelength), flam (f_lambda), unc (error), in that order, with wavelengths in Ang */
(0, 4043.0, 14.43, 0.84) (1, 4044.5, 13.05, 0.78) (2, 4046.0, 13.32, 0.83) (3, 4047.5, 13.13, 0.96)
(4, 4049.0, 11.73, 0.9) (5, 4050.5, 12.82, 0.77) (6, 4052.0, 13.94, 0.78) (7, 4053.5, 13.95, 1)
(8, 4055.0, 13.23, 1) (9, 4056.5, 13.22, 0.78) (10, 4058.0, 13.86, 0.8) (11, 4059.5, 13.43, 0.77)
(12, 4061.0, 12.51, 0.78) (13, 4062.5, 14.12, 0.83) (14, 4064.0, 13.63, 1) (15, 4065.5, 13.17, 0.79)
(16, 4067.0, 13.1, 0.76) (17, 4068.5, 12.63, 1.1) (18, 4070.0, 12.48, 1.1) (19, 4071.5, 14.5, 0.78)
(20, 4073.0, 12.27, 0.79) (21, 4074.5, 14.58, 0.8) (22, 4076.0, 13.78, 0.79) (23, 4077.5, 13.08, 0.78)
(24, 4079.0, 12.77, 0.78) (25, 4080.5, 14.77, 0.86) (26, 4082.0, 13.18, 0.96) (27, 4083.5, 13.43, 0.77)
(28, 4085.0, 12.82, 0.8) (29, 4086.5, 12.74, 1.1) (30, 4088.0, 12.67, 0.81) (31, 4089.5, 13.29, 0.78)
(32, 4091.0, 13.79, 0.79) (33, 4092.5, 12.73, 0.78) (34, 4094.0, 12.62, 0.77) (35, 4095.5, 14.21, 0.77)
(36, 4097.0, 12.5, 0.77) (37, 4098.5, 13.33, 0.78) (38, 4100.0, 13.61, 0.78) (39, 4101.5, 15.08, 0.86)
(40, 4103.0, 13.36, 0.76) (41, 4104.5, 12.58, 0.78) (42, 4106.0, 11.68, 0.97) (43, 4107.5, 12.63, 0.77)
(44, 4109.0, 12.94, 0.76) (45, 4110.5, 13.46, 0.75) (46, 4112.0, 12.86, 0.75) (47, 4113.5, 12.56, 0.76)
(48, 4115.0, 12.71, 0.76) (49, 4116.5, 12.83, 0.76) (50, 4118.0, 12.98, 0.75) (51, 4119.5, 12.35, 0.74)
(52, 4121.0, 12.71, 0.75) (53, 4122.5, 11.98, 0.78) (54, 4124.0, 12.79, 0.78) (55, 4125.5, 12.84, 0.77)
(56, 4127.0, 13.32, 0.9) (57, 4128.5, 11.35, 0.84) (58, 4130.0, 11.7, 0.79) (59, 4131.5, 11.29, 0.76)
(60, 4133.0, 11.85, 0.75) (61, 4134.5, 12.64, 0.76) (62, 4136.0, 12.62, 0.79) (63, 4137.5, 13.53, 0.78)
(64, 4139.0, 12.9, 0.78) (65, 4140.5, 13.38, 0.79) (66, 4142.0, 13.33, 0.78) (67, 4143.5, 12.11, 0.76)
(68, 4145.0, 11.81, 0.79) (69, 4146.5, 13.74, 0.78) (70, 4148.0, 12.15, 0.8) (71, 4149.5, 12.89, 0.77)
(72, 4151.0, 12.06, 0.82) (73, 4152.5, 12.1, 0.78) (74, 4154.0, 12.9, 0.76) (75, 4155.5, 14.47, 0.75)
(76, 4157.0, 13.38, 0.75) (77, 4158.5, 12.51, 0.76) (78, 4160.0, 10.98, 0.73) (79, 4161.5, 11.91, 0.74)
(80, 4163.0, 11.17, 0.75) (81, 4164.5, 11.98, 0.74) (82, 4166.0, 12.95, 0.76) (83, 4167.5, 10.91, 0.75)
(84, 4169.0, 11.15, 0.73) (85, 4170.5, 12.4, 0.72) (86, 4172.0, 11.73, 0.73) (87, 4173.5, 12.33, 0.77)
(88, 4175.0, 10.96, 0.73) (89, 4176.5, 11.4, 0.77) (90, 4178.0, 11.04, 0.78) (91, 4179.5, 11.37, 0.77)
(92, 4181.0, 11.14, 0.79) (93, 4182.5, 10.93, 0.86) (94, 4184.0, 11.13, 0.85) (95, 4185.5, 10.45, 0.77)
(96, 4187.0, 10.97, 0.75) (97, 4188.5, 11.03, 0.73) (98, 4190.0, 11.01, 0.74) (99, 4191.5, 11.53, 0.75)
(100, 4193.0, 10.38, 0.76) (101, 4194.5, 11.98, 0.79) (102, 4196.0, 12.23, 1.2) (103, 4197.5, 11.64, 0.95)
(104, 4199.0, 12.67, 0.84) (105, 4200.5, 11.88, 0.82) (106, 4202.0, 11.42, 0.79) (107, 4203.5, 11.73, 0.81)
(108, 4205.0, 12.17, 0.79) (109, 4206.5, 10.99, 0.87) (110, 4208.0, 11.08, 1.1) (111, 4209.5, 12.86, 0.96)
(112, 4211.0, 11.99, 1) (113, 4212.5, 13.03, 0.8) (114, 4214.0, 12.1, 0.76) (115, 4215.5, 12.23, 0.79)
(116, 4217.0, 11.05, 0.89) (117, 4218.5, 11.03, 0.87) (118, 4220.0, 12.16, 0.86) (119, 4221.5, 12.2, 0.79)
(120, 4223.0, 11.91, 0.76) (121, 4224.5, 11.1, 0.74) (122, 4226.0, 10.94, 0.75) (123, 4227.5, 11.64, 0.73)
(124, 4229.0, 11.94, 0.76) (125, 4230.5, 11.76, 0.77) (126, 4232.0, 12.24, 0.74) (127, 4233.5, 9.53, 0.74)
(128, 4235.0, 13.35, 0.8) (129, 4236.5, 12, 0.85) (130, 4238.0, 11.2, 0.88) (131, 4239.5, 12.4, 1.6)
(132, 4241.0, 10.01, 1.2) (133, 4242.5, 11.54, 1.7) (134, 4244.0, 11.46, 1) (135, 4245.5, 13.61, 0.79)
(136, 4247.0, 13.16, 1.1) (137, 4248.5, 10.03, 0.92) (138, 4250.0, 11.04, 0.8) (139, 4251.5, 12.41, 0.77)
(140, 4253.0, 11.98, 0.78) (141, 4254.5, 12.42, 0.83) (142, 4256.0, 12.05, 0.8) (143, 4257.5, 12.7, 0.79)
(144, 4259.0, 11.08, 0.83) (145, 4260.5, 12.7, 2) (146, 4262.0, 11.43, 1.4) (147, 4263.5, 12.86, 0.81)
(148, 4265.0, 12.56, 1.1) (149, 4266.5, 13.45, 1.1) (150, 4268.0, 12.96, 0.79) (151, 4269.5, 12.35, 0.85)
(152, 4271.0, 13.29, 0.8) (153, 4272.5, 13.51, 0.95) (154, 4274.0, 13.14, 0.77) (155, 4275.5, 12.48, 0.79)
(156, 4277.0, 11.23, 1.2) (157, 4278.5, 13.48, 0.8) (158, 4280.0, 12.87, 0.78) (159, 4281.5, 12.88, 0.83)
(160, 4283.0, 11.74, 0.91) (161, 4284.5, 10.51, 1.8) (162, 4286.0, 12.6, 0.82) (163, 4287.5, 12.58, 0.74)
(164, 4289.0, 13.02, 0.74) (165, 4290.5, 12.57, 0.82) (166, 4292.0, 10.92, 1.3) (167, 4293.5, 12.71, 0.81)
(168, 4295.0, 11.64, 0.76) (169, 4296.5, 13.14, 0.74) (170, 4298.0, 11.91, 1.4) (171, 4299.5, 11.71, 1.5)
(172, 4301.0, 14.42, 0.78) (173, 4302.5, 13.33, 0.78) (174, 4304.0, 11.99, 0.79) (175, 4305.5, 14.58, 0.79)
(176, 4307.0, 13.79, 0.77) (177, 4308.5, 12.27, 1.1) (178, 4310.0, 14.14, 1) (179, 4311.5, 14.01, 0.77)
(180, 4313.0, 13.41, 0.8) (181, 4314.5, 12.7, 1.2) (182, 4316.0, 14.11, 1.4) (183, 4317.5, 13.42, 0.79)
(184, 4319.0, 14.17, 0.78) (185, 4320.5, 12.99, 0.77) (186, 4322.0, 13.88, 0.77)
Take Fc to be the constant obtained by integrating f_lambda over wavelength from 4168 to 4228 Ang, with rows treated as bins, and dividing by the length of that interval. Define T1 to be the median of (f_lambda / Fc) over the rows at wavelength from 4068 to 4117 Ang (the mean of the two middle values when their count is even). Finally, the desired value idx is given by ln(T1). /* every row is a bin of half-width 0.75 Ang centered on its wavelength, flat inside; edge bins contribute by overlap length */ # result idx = 0.106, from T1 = 1.11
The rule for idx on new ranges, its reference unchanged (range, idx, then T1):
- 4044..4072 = 0.133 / 1.14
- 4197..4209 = 0.010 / 1.01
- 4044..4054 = 0.126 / 1.13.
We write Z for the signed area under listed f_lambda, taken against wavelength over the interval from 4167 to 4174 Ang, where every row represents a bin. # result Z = 82.0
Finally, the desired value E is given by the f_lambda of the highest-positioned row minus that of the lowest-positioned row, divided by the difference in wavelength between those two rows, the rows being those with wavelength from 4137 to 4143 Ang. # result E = 0.0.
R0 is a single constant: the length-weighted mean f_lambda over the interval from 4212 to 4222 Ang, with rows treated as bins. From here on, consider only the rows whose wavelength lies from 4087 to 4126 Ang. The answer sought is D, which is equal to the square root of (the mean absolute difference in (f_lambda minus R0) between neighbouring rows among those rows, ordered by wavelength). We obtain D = 0.83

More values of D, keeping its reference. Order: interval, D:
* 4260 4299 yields 0.98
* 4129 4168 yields 0.93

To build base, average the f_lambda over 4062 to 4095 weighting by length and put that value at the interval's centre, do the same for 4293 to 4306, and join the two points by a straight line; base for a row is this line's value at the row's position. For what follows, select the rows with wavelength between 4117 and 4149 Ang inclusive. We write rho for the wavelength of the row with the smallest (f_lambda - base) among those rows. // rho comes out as 4131.5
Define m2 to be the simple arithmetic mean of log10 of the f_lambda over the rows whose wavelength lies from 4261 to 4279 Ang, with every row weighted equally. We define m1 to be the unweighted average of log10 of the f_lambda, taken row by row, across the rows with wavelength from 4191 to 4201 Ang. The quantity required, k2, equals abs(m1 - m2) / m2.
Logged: 0.031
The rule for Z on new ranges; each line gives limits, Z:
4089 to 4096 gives 93.1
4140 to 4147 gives 89.8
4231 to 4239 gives 93.5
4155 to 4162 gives 88.3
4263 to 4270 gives 90.0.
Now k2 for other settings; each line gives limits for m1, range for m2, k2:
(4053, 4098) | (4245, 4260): 0.041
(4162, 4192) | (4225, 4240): 0.010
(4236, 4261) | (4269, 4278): 0.026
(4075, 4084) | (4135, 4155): 0.023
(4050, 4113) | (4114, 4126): 0.018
